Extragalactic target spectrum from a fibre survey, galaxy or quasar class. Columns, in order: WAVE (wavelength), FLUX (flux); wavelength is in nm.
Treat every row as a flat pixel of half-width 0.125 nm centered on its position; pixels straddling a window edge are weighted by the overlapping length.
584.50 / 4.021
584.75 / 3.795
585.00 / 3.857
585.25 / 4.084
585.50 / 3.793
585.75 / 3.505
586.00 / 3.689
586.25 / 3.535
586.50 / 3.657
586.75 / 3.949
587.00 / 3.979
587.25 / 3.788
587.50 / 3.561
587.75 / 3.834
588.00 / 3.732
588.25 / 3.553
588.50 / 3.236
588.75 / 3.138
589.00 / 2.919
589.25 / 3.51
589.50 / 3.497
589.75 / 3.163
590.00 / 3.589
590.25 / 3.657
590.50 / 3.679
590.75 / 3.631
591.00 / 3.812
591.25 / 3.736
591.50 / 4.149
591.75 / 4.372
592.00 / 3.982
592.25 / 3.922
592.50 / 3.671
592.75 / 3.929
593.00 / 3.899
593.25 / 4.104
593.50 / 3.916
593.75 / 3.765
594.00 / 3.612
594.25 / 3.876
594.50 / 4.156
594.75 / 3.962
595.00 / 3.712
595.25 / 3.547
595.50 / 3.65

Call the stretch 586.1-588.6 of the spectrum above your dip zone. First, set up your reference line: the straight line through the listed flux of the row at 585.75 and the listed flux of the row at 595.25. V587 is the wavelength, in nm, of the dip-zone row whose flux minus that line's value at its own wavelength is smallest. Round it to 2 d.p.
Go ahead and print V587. 588.50 nm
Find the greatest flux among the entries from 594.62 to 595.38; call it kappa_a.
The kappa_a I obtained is 3.962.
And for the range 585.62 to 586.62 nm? 3.689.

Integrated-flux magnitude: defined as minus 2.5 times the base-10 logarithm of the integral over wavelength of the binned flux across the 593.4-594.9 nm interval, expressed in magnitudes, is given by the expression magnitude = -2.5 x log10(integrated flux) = -1.91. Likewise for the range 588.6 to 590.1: -1.74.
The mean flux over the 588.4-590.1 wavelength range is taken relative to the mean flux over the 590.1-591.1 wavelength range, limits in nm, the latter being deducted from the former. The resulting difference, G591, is -0.40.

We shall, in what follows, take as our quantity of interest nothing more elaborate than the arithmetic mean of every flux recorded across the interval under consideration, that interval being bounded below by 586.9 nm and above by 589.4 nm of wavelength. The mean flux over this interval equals 3.52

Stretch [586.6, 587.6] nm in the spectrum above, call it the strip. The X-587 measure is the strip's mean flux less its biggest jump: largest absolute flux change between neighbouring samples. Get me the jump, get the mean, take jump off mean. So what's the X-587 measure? 3.59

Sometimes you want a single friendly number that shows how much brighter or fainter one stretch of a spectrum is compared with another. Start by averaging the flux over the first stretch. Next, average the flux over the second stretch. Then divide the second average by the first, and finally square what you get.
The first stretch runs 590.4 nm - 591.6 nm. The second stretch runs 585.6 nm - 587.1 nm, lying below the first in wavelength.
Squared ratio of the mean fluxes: 0.96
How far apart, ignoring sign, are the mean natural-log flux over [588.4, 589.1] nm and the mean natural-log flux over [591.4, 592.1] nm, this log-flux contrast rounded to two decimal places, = 0.30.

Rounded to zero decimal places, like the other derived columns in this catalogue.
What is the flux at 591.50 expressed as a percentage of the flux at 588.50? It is 128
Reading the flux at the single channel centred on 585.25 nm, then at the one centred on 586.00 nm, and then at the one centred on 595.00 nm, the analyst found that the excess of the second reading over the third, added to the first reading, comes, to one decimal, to 4.1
